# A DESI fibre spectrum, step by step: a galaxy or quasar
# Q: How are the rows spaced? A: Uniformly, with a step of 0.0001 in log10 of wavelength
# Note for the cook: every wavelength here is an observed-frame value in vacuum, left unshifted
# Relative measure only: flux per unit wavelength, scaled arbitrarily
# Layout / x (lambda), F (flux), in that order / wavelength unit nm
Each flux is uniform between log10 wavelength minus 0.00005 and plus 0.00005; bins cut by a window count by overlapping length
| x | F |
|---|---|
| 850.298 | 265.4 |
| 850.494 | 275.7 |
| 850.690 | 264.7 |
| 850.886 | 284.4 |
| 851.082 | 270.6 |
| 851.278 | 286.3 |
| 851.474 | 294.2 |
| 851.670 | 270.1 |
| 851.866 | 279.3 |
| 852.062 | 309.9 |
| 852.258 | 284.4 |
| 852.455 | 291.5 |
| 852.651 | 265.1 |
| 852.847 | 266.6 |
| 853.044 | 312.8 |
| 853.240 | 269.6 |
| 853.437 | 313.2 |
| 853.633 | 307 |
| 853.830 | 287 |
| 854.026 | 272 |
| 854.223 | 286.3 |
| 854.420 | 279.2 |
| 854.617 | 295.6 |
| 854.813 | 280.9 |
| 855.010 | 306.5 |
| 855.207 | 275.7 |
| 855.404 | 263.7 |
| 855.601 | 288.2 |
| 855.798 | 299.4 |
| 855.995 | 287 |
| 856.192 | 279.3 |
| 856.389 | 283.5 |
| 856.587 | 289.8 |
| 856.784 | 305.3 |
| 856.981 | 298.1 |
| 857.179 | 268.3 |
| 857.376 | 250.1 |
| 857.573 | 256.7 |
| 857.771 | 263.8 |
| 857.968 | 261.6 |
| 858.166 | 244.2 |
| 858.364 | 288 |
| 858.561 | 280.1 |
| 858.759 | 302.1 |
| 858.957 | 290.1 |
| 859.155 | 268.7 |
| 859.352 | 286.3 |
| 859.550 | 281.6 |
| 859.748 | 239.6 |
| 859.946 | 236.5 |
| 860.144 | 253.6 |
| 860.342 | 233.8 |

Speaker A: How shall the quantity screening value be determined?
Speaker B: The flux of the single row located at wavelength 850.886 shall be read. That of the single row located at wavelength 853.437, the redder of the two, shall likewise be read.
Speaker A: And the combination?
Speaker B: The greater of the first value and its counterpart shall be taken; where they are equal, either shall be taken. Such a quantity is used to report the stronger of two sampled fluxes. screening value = 313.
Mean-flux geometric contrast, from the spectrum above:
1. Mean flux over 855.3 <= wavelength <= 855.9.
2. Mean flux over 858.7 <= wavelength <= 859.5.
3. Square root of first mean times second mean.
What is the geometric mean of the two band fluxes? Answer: 285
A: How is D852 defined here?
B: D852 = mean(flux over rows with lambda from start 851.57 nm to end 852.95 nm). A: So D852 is 281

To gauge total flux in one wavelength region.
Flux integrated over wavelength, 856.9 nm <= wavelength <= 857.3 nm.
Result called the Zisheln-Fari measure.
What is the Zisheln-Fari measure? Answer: 112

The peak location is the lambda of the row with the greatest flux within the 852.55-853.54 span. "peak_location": 853.437 nm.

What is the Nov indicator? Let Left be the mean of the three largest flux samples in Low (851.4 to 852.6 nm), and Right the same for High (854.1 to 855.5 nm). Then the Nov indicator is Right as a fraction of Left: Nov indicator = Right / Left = 0.99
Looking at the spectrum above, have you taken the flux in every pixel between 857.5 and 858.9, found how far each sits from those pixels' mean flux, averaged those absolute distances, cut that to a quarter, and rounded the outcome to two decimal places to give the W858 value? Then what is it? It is 4.10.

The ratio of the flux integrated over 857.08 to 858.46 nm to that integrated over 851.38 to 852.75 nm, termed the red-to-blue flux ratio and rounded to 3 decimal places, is 0.925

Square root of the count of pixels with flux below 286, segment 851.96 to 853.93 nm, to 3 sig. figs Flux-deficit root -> 2.00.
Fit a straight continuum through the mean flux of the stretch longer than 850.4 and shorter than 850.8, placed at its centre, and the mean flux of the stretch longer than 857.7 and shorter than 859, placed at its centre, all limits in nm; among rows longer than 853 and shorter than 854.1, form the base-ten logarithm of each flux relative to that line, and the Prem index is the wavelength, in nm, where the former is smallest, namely 853.240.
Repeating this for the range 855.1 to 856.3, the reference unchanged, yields 855.404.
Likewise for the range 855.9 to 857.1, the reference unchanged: 856.192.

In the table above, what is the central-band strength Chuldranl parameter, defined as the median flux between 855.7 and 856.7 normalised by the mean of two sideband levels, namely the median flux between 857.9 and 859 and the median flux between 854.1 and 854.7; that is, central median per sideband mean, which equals 1.01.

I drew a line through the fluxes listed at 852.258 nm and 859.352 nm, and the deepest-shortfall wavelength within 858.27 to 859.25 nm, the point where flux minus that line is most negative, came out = 859.155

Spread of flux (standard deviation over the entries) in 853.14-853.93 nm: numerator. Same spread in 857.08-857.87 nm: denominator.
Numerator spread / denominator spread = 2.5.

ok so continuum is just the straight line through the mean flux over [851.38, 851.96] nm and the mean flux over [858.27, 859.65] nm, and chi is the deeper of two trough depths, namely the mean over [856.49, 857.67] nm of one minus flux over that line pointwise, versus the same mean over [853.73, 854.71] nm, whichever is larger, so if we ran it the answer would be 0.022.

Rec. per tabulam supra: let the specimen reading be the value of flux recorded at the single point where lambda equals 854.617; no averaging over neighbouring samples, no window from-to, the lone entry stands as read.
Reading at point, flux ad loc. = 295.6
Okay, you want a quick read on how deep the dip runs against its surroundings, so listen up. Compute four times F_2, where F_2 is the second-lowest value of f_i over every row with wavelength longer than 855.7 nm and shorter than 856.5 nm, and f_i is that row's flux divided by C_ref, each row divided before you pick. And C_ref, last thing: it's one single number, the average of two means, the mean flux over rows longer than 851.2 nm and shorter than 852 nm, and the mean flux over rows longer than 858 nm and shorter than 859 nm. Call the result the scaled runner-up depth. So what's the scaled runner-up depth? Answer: 4.03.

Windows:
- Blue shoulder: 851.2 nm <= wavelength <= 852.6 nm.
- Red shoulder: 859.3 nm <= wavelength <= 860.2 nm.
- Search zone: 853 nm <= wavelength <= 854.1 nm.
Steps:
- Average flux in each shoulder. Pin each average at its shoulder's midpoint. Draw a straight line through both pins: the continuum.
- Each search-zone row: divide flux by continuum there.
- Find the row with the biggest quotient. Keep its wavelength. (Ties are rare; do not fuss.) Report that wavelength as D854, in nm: 853.437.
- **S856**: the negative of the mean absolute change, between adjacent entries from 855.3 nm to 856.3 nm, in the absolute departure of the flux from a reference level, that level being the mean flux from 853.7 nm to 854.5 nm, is -9.5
